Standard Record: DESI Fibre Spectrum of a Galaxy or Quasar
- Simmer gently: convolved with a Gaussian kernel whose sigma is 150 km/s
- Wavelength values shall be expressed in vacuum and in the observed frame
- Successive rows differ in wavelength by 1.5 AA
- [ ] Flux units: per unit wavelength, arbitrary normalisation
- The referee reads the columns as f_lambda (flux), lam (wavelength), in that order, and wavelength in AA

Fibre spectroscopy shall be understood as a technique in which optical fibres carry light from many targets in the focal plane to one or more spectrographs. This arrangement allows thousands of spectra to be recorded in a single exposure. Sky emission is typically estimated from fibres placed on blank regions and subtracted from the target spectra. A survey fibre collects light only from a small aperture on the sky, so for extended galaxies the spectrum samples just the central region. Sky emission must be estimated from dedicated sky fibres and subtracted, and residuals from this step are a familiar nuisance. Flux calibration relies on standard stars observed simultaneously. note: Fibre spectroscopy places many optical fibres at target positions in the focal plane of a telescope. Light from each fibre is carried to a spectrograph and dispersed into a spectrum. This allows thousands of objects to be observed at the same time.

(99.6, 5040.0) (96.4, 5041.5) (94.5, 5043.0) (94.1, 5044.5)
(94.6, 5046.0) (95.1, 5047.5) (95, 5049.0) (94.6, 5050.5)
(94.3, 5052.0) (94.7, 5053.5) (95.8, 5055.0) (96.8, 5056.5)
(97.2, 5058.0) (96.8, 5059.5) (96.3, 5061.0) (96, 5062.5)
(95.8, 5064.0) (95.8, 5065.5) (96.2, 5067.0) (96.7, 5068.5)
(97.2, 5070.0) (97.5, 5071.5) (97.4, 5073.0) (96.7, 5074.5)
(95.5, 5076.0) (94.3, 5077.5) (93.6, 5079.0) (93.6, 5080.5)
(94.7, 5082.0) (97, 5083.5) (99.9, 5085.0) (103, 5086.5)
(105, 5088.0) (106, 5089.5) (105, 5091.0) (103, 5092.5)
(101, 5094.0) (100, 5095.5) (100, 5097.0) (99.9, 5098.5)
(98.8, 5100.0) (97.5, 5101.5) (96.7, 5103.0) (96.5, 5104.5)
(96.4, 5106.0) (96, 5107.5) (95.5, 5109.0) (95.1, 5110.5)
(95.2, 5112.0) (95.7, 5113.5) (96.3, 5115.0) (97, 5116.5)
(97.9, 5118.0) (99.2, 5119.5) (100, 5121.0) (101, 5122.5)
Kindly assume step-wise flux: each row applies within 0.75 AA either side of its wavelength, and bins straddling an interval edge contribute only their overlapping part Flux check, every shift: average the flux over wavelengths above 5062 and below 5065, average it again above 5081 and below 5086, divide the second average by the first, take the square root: 1.01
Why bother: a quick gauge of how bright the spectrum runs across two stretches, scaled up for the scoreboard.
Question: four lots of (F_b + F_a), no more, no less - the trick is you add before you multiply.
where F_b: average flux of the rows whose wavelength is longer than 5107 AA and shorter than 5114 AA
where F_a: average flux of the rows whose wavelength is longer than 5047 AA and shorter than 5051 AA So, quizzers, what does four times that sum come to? 762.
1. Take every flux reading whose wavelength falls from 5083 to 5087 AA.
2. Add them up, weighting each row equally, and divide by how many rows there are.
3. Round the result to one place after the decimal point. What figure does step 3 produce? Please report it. 100.0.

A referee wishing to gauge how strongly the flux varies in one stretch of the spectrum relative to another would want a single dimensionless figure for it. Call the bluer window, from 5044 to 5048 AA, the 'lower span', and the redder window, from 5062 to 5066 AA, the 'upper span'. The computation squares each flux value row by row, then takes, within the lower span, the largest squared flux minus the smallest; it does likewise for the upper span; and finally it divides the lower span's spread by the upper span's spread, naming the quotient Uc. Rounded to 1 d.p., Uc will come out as 4.9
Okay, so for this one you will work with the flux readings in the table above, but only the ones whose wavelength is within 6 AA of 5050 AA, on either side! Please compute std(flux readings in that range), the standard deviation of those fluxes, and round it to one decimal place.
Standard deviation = 0.5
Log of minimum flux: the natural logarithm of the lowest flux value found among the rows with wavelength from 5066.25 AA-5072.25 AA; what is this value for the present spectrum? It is 4.57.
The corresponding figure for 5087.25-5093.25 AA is 4.63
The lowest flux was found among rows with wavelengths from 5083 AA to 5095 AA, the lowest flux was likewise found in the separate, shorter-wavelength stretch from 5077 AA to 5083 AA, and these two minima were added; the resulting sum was 191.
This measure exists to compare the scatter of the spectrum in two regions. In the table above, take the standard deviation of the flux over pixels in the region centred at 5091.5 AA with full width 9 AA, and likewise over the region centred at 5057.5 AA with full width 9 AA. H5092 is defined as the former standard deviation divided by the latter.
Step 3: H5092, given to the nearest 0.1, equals 2.7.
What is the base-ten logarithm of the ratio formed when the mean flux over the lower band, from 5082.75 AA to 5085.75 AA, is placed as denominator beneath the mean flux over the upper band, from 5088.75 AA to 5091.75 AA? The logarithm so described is 0.030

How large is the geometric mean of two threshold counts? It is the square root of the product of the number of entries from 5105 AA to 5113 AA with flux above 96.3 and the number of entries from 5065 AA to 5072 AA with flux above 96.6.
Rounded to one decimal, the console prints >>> 1.7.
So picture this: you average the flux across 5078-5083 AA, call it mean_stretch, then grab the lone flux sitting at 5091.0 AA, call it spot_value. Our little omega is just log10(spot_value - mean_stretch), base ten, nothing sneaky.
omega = 1.0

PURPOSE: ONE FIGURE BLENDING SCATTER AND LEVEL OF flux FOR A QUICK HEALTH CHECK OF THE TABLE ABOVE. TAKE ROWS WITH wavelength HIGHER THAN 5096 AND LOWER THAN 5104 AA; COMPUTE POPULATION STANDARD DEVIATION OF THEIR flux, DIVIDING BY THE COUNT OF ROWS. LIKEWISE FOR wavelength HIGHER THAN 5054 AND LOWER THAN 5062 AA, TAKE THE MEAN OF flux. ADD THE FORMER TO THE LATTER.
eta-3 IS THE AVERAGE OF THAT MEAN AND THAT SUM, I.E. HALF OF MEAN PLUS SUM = 97.2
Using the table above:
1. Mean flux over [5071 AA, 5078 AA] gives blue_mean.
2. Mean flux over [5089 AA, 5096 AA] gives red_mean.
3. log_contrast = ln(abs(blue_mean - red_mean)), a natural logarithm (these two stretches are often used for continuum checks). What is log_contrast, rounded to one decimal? 1.9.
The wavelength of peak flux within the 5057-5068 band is 5058.0 AA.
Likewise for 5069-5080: 5071.5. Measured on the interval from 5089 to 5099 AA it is 5089.5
